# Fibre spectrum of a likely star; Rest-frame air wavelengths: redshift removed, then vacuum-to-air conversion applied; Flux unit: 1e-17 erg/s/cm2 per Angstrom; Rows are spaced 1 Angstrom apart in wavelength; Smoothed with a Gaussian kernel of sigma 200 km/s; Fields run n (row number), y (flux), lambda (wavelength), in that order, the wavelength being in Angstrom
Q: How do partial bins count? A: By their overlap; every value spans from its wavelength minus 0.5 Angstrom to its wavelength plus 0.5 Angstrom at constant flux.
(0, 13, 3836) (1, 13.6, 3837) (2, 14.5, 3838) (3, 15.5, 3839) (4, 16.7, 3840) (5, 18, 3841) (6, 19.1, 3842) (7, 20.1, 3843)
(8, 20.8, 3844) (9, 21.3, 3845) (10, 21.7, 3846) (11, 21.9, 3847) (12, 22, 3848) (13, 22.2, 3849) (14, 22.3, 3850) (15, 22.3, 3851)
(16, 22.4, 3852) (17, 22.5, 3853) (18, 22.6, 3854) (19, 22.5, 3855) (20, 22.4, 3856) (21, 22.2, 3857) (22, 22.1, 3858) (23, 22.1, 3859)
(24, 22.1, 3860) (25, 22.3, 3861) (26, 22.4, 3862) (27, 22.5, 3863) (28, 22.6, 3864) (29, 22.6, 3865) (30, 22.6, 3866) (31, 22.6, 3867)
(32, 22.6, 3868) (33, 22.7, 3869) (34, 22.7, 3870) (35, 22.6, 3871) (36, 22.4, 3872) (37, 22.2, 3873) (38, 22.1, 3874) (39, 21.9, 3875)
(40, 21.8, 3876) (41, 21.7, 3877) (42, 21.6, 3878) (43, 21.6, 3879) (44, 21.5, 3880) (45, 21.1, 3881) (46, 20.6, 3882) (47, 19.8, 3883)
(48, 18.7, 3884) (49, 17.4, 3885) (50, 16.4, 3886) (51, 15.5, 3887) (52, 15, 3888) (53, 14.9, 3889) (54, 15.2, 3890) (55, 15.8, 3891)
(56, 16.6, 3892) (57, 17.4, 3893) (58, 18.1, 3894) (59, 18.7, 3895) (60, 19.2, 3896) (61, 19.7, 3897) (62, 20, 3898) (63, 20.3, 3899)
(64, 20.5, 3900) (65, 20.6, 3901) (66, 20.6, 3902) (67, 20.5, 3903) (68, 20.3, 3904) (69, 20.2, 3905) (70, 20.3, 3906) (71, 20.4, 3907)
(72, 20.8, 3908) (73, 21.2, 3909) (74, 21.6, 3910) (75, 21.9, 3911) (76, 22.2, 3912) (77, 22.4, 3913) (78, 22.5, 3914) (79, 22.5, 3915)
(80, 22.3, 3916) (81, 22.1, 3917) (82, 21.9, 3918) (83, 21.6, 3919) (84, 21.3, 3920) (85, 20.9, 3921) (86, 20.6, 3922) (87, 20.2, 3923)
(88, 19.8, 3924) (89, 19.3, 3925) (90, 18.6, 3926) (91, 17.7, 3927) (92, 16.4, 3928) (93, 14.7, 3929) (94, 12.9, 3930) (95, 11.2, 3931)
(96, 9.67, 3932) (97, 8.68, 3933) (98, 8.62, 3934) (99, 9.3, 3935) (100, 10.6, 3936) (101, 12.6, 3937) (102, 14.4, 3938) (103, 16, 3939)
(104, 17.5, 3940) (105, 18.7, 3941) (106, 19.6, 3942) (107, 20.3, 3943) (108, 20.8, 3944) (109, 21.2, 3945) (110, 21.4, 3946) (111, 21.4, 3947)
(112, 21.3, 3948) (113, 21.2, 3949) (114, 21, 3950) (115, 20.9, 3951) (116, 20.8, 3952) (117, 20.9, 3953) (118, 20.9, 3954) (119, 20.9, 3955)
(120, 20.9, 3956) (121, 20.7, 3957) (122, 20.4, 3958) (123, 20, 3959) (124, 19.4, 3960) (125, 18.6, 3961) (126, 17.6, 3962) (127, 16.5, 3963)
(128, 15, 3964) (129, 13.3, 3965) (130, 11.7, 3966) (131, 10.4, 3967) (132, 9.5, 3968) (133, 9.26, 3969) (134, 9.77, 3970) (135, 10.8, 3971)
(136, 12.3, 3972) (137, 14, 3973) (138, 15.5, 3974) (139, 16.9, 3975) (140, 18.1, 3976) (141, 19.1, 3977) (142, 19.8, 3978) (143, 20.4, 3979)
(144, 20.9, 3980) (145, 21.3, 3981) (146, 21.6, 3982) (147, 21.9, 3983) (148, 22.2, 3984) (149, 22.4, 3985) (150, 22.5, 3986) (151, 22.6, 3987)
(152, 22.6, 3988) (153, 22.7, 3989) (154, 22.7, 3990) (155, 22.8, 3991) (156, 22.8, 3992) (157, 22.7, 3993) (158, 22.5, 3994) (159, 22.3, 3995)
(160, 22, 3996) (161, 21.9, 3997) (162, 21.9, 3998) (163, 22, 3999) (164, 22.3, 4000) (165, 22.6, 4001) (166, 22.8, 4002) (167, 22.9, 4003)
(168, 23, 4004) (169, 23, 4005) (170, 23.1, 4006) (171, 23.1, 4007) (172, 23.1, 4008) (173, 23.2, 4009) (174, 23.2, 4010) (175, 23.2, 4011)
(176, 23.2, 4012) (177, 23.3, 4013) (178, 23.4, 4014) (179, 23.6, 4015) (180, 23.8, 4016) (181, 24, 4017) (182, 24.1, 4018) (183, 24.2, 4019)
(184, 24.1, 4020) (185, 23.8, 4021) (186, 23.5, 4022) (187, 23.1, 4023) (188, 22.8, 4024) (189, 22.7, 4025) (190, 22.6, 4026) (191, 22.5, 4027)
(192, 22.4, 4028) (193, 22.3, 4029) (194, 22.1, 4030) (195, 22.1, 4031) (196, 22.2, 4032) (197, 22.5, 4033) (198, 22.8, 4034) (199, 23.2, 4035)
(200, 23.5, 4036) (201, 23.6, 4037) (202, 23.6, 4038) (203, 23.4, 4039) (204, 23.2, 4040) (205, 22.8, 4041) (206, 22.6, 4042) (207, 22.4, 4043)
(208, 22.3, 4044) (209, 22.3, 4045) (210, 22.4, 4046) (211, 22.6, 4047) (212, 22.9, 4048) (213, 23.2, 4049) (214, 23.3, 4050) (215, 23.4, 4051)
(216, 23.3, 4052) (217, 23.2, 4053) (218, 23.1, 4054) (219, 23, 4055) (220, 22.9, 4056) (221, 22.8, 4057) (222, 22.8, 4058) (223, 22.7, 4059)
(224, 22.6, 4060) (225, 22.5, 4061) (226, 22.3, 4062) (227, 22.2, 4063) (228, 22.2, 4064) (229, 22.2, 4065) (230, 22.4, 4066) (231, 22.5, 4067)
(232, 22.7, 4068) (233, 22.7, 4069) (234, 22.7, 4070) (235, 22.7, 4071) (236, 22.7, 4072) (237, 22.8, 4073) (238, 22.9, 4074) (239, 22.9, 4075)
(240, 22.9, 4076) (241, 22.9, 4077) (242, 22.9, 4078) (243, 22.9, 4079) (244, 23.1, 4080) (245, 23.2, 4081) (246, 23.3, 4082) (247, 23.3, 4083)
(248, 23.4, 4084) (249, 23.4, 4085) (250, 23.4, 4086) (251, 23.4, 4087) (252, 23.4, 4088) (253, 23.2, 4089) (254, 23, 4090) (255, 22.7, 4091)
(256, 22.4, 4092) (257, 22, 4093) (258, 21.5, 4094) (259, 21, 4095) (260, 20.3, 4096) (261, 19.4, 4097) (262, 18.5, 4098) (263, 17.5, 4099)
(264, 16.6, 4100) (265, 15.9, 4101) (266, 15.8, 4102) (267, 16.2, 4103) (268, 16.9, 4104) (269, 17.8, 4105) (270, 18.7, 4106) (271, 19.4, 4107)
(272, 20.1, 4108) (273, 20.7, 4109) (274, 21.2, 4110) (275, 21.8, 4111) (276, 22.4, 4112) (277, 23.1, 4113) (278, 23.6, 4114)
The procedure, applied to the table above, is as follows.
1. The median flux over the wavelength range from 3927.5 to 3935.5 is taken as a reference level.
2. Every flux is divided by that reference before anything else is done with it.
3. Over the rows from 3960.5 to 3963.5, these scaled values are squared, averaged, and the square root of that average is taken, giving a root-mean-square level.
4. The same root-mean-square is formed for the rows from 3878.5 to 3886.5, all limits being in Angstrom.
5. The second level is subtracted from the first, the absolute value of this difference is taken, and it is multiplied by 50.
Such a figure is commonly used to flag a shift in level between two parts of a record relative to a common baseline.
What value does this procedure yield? 10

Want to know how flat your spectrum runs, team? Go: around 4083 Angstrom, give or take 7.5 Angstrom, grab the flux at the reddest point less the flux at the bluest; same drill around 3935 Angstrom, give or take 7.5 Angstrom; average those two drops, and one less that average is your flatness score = -1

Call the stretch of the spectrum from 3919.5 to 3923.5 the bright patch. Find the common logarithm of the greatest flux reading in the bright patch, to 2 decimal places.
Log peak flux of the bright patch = 1.33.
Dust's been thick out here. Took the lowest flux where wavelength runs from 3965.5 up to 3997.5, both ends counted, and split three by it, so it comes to 0.32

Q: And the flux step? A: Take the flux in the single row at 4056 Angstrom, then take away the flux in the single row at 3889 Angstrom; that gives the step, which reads 8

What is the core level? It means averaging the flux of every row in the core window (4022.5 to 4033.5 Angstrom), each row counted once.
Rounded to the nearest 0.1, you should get 22.5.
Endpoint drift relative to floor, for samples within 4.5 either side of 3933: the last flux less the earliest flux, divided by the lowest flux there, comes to -0.24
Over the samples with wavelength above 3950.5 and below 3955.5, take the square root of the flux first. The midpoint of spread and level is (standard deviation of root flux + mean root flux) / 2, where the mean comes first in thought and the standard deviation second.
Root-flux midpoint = 2.29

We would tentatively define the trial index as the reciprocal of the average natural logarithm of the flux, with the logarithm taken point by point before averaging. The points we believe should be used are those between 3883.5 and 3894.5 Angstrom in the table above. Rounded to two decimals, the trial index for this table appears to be 0.36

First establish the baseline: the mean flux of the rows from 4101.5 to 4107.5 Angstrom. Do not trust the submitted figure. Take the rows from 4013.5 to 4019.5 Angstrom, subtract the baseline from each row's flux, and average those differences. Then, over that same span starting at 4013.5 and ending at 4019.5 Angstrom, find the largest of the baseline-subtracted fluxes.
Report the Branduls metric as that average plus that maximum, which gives 13.1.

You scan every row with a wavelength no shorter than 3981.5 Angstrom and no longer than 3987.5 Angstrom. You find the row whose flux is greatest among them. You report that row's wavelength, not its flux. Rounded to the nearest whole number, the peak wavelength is 3987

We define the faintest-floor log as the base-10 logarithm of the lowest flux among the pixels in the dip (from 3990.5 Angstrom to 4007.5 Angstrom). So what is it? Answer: 1.34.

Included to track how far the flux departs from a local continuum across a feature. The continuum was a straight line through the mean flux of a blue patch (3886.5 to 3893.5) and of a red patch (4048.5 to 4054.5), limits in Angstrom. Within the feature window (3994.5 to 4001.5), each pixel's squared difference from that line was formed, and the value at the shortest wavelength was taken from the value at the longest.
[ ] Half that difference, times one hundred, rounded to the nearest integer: 4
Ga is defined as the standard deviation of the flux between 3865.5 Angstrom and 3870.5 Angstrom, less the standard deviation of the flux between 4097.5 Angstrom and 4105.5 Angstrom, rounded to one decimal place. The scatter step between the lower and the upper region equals -0.9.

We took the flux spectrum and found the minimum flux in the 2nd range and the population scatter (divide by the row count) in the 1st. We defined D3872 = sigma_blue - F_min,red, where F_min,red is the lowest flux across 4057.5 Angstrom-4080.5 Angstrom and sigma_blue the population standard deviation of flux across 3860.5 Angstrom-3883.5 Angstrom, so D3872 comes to -21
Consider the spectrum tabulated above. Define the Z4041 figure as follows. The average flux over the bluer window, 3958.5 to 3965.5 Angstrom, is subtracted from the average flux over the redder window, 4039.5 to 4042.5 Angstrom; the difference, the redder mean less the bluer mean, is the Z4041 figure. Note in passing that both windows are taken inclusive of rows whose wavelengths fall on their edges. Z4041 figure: 5.7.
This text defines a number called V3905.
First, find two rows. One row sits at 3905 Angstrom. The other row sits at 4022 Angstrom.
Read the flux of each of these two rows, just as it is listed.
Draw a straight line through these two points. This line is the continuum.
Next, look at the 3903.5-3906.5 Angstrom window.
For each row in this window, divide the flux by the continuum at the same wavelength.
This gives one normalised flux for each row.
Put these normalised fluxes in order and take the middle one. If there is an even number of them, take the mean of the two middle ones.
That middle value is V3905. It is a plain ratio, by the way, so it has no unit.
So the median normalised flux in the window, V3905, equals 1.00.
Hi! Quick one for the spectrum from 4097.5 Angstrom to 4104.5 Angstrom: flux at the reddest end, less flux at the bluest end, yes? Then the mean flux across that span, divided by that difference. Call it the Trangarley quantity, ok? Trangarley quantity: -10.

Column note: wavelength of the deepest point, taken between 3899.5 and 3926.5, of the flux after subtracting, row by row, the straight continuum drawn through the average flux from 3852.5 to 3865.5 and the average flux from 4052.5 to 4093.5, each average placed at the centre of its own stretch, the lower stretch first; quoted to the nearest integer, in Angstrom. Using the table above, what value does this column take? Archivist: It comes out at 3926 Angstrom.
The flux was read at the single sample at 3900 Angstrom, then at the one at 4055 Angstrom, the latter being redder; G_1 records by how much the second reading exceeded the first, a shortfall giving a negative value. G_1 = 2.5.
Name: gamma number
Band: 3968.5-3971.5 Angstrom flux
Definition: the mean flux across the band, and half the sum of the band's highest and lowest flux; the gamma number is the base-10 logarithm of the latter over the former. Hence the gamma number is 0.004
